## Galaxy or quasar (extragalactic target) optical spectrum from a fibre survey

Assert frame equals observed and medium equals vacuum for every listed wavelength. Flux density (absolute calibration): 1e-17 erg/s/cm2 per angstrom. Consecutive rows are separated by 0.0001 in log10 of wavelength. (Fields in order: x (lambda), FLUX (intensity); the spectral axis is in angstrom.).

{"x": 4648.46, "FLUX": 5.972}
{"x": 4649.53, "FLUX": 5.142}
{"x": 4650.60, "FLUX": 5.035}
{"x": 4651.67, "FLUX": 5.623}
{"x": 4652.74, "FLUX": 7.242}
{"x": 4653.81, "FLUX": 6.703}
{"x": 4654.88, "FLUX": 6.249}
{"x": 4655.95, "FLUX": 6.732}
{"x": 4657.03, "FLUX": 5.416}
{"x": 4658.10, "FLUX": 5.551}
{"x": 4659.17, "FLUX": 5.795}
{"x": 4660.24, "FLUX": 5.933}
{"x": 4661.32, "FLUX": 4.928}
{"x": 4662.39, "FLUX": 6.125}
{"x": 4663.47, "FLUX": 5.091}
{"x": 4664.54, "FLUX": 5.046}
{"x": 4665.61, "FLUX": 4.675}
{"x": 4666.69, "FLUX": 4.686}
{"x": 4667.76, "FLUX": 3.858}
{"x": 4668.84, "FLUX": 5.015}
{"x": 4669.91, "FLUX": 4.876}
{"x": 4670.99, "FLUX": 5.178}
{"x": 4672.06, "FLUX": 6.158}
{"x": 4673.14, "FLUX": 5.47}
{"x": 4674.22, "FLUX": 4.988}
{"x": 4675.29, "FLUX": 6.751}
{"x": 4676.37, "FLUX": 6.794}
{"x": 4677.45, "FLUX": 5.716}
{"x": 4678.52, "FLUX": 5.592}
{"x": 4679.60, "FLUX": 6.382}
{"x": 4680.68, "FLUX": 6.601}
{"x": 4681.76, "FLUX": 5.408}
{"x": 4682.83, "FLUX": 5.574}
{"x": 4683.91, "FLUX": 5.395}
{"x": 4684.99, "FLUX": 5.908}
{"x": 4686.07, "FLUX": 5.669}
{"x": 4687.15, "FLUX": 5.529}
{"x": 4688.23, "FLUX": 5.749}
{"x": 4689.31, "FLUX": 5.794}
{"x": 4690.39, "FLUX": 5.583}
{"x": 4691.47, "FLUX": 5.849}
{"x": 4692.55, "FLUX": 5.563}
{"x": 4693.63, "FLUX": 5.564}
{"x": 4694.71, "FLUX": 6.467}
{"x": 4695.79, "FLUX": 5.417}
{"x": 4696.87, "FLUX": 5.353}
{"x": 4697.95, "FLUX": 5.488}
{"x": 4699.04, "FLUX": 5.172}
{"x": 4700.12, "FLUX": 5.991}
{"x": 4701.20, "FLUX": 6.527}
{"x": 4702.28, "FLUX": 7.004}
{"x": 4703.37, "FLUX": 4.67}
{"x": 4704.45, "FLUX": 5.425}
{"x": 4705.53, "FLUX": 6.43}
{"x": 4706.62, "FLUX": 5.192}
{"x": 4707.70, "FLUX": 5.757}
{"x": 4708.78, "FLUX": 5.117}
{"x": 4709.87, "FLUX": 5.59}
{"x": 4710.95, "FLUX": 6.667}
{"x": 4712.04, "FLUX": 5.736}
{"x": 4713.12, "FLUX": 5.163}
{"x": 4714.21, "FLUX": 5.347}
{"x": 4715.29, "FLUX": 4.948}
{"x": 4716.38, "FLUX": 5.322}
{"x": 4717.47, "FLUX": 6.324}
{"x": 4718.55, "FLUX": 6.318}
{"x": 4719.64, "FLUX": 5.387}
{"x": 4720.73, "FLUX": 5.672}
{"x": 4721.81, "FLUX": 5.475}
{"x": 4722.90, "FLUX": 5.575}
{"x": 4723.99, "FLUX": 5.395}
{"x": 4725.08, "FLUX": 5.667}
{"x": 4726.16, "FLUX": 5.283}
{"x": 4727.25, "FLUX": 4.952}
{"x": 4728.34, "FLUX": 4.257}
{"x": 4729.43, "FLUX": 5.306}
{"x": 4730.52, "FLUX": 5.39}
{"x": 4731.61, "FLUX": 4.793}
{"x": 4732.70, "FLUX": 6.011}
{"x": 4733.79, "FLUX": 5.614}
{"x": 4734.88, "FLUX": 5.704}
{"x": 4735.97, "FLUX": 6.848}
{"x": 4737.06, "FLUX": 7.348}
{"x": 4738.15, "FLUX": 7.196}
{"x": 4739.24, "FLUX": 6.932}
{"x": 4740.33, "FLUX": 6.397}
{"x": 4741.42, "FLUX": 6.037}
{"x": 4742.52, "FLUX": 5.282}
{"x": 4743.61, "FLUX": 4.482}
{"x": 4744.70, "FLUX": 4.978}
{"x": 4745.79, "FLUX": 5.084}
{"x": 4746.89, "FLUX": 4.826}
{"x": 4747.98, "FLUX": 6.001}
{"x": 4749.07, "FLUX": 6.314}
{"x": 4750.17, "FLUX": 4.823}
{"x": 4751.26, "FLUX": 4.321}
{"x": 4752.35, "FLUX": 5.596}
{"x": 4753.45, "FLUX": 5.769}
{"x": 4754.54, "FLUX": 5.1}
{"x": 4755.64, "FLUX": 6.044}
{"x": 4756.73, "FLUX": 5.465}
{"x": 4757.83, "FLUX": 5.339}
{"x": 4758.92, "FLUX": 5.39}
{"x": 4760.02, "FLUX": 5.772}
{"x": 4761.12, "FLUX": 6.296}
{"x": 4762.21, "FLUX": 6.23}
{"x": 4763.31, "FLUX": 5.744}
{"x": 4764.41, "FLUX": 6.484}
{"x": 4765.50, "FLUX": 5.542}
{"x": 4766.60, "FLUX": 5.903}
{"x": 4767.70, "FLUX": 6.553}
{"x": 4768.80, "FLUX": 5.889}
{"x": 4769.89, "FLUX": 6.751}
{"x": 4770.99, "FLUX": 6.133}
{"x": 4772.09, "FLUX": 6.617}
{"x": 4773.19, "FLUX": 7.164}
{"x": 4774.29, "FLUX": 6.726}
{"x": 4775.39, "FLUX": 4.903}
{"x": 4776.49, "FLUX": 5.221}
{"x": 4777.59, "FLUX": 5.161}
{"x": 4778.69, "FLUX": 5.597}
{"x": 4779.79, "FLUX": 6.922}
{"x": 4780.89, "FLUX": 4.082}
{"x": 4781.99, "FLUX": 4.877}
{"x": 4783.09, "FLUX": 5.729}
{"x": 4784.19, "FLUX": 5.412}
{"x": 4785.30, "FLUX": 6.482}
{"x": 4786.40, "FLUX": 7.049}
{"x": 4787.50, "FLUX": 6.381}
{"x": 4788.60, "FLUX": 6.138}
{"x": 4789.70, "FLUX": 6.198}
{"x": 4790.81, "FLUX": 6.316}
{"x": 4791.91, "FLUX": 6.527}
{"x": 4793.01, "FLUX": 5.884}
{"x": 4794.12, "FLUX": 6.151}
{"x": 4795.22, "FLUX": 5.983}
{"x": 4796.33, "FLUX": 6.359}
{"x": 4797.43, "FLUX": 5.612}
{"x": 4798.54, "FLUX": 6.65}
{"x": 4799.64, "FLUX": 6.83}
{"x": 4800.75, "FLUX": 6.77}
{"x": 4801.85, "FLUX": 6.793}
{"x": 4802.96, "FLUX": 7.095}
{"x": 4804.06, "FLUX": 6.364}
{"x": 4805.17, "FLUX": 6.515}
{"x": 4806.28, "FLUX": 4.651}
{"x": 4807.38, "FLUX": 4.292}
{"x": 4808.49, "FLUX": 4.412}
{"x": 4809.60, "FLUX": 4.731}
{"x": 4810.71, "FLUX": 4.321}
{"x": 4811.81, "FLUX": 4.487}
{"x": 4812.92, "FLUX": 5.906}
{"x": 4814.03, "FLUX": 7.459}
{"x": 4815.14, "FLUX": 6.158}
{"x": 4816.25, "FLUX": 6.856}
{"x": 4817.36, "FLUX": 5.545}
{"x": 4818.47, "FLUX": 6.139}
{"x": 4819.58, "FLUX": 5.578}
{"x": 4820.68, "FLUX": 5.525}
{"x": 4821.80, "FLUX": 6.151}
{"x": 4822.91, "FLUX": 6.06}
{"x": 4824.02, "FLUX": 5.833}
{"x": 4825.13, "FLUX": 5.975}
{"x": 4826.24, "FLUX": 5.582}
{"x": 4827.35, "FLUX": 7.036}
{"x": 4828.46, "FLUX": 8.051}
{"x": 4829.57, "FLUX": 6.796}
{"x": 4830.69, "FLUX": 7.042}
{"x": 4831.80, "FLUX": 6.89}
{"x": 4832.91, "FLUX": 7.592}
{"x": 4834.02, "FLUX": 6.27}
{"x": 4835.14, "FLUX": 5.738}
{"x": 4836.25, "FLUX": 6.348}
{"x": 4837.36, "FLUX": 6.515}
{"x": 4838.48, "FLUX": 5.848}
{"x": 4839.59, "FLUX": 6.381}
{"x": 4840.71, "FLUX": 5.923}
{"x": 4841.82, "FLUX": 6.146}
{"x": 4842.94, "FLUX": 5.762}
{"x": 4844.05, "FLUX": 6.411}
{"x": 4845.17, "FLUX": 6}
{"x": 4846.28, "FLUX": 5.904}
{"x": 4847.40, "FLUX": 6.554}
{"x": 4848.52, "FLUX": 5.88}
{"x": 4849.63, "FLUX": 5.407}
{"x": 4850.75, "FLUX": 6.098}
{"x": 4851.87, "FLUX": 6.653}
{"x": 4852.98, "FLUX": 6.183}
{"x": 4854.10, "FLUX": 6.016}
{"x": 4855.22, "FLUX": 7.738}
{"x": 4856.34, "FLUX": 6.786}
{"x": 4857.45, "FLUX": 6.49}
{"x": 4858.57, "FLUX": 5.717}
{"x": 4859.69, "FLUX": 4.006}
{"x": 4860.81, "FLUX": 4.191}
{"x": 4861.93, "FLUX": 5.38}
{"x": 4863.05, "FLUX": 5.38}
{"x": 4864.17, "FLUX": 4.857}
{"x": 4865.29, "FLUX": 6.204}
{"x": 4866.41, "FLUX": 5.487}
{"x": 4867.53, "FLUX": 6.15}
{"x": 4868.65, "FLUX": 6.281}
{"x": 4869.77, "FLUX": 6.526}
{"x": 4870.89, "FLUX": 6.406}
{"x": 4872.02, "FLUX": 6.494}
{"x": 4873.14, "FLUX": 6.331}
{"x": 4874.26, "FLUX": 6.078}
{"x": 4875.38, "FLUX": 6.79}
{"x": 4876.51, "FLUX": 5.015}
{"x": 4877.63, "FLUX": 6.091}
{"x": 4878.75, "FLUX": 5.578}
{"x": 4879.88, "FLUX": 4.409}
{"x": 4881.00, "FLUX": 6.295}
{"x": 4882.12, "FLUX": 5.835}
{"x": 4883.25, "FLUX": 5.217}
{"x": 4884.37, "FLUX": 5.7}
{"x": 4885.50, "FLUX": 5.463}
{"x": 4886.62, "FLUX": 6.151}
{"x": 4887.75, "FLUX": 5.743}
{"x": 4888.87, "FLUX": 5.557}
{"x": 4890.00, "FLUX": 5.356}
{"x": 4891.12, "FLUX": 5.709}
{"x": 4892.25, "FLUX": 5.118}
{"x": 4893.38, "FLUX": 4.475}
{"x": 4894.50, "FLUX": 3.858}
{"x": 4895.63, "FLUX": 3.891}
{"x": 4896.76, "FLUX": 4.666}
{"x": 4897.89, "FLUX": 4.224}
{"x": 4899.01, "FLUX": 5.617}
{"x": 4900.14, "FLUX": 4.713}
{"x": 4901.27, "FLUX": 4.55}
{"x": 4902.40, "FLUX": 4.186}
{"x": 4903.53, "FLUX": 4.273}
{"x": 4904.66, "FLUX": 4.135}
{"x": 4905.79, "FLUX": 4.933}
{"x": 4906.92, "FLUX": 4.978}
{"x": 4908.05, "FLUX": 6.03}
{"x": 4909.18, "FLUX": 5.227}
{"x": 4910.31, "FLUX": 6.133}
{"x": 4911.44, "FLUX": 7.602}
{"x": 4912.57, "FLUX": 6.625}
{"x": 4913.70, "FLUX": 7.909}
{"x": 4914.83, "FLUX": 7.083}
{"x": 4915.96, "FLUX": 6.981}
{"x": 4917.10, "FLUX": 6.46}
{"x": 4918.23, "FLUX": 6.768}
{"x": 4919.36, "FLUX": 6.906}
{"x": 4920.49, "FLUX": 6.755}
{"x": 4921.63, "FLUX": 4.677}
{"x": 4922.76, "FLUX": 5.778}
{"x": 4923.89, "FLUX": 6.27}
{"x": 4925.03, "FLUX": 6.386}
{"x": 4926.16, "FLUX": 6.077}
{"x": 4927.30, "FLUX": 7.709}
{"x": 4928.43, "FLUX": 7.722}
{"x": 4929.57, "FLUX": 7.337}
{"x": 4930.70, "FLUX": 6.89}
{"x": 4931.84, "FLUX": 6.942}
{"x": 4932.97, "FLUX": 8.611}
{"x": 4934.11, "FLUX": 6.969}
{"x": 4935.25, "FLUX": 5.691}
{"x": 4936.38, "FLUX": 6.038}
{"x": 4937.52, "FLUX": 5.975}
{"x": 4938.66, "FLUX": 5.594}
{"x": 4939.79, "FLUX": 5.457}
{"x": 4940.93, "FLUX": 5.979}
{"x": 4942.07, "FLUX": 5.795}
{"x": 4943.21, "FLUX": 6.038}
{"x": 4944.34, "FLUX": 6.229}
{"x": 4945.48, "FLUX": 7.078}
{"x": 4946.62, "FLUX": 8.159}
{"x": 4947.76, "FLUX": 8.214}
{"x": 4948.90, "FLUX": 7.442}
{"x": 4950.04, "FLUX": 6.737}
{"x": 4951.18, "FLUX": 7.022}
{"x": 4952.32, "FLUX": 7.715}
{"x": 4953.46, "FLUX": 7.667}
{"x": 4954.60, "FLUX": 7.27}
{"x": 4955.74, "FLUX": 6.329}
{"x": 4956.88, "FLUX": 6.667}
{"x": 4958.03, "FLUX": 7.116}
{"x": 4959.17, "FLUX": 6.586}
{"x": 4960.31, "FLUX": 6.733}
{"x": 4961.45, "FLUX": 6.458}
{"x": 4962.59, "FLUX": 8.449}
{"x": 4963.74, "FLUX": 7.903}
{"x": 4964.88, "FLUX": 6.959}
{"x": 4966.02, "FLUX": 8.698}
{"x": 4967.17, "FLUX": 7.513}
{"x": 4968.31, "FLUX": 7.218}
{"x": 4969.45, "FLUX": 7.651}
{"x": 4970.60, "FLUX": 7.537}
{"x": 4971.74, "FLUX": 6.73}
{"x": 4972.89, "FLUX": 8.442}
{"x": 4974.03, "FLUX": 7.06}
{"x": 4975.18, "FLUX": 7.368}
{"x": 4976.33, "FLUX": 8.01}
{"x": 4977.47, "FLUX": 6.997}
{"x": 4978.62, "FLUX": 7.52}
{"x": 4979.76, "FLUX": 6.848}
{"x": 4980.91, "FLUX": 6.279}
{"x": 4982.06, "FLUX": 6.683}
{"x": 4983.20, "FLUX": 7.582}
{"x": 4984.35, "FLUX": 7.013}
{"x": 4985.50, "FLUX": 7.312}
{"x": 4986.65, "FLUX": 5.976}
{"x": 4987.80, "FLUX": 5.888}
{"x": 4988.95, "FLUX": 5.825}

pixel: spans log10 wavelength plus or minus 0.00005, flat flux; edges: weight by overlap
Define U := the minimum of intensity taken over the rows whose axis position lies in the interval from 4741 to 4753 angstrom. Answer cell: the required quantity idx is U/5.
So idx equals 0.86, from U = 4.321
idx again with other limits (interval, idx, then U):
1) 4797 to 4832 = 0.86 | 4.292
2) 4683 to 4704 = 0.93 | 4.67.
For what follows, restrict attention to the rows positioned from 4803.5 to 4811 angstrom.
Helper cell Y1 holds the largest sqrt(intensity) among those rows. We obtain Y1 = 2.6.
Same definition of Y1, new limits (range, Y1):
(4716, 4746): 2.7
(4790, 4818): 2.7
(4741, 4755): 2.5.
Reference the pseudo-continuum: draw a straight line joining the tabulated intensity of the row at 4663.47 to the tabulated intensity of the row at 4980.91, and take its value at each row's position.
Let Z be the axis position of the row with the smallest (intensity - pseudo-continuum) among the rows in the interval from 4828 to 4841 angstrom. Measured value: 4835.14 angstrom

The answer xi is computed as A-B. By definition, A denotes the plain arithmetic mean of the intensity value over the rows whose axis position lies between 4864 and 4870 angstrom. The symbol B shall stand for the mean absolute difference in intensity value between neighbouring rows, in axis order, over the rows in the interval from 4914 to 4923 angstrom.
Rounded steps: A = 5.9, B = 0.63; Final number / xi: 5.3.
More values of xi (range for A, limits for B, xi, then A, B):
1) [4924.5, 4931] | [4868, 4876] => 6.8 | 7.0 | 0.26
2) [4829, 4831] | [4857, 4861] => 6.0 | 6.9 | 0.89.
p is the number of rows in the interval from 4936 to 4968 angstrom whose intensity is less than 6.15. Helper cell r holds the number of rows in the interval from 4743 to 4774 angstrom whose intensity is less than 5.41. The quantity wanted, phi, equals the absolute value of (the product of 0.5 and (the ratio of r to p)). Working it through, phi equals 0.6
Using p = 7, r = 9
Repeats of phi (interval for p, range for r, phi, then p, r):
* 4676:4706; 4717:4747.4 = 0.3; 21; 13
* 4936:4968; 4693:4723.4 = 0.7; 7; 10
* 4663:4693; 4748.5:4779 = 0.2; 23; 8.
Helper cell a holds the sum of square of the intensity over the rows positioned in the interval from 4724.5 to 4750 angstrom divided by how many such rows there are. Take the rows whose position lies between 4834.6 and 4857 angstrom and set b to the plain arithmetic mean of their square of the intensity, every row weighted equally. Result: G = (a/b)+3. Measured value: 3.85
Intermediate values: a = 33.0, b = 38.9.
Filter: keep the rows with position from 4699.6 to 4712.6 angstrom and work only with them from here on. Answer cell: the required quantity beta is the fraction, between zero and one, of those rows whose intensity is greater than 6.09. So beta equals 0.33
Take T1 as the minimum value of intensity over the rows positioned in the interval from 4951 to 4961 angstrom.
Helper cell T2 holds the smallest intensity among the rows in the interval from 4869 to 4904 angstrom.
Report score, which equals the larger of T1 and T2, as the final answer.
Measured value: 6.33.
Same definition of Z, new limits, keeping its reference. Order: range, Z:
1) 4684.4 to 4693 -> 4687.15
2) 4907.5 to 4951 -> 4921.63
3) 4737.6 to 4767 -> 4751.26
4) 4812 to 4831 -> 4820.68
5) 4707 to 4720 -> 4715.29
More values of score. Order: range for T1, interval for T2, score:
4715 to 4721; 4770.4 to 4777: 4.95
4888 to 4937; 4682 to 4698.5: 5.35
